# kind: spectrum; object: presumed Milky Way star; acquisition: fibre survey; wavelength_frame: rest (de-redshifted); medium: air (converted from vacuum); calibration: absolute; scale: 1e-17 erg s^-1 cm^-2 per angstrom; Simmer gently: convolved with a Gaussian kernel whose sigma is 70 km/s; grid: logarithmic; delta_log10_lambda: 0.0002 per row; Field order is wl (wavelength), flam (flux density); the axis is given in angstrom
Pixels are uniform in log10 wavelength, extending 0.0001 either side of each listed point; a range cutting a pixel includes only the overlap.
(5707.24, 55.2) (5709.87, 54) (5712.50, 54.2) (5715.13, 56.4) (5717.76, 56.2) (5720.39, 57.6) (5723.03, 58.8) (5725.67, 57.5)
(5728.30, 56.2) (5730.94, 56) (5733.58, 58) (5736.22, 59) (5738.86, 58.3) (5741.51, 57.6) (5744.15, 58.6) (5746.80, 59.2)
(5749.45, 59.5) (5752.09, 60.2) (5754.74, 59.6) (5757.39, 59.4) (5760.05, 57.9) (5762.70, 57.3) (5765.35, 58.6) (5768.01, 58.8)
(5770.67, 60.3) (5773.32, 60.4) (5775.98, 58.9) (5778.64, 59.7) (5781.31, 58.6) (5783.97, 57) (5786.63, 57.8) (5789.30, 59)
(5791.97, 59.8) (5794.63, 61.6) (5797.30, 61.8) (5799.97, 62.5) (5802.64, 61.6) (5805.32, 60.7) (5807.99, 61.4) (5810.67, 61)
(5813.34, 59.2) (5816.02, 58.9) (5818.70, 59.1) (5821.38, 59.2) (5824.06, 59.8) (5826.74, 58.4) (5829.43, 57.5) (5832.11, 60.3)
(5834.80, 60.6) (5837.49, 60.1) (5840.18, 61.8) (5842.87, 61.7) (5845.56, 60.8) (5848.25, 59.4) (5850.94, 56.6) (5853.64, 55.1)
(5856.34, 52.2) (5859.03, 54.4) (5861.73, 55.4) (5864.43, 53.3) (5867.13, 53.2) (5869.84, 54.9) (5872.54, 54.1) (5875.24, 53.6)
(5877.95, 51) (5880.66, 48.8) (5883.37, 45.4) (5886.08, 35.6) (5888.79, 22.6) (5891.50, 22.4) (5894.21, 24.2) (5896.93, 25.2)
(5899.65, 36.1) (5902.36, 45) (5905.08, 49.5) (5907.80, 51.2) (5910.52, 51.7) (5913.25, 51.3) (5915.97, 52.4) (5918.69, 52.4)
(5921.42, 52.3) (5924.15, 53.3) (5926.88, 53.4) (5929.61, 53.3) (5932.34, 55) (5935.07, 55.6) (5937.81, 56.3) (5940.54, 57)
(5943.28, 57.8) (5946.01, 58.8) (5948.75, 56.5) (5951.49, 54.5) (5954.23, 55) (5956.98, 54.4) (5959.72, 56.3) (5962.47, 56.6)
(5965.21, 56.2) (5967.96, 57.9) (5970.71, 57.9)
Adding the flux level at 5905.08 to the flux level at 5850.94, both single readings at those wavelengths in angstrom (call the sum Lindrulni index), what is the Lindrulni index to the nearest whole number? 106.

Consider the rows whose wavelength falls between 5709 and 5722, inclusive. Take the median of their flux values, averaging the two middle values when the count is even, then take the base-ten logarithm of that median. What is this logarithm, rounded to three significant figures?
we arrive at 1.75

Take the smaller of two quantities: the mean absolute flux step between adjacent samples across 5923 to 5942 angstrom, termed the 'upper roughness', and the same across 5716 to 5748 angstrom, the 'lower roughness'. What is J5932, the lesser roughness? 0.65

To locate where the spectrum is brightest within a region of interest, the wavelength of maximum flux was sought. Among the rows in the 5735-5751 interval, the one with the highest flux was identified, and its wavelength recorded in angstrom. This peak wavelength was 5749.45 angstrom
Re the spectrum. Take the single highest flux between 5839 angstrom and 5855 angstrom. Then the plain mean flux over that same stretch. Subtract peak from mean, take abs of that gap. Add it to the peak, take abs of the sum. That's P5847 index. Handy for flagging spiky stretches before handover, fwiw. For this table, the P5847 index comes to 64.4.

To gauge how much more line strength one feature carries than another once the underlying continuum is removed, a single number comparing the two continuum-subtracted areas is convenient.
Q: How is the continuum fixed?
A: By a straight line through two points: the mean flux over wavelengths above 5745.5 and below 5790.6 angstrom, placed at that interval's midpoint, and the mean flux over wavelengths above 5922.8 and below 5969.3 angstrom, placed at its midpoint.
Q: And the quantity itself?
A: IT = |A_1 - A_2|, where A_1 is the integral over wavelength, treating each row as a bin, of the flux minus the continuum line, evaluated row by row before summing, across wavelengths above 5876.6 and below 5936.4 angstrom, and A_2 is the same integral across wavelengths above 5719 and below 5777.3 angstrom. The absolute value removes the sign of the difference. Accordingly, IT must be 646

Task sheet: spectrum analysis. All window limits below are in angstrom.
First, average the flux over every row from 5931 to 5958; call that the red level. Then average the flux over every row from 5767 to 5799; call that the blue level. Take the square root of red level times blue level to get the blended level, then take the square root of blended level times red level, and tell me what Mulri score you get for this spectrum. 56.9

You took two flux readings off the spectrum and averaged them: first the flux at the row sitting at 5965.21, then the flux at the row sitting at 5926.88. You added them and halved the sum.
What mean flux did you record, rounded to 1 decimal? 54.8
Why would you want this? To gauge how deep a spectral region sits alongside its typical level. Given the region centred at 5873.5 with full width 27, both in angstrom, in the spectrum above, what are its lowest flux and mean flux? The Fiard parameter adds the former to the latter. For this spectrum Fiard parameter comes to 86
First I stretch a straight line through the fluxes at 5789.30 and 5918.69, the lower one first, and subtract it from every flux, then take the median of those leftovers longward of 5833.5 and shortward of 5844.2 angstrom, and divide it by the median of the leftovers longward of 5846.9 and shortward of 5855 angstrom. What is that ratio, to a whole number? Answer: 6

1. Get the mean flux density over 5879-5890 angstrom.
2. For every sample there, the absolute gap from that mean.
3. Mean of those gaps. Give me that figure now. 9.0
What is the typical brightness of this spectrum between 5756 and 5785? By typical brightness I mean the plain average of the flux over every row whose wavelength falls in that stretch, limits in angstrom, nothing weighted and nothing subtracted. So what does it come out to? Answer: 58.8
